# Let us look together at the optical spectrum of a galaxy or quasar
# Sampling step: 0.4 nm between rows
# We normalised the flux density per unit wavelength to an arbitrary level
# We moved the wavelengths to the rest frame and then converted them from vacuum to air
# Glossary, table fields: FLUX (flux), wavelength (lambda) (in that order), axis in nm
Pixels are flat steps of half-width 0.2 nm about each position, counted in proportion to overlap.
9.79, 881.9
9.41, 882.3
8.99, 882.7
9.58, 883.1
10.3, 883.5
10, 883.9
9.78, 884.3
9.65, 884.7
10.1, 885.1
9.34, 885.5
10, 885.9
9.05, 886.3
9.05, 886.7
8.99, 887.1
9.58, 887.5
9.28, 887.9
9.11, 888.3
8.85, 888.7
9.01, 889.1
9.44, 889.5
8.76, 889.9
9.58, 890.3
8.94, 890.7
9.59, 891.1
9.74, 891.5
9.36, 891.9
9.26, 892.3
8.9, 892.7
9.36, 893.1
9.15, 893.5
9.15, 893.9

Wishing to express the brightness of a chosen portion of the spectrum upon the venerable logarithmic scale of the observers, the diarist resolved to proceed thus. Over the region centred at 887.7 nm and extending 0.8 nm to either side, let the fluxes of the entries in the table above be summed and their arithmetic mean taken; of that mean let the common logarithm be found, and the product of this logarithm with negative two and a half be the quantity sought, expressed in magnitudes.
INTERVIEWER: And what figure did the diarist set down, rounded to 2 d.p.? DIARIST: -2.41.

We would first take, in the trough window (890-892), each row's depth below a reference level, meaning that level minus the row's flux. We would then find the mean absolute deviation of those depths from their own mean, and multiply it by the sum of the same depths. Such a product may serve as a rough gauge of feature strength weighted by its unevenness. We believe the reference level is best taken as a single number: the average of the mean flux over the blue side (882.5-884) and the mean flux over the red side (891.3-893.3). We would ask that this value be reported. 0.1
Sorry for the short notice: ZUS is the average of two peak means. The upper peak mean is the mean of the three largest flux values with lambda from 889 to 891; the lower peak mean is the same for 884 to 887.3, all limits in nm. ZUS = 9.65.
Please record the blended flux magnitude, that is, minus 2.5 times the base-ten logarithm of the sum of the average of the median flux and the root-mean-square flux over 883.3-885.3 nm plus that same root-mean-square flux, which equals -3.25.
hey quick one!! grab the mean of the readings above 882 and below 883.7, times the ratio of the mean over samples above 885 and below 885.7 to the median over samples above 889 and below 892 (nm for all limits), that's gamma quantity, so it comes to 9.9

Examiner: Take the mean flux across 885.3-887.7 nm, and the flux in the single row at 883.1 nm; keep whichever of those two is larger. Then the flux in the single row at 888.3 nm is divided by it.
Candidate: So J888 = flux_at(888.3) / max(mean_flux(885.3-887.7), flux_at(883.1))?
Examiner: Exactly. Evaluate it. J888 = 0.95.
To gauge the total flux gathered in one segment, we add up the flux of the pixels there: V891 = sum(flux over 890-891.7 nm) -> 38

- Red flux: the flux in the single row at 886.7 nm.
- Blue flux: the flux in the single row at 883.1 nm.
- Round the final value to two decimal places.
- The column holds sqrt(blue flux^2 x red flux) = 28.82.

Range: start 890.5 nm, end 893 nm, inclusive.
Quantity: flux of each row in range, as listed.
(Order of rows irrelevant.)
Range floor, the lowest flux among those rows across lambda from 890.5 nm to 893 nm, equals 8.9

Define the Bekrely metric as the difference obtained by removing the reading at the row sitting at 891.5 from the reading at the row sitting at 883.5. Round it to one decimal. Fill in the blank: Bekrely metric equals 0.6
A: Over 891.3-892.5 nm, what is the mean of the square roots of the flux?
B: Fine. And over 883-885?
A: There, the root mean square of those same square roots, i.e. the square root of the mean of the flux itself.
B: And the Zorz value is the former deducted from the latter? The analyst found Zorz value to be 0.066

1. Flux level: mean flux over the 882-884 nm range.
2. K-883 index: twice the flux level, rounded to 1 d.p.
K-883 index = 19.3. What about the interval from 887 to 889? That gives 18.3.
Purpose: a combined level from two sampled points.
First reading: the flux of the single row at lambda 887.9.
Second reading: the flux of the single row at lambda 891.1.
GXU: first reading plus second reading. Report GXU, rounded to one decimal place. 18.9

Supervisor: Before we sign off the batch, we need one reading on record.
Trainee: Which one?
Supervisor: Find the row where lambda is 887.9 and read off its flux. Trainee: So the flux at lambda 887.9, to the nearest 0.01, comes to 9.28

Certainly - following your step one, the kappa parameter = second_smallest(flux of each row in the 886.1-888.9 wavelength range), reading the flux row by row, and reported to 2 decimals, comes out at 8.99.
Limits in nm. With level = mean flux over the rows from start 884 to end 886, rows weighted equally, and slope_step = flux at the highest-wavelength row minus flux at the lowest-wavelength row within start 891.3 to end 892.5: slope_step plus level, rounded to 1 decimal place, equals 9.3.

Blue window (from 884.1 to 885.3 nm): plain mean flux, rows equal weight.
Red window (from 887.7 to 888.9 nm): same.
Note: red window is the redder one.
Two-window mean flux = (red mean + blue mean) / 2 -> 9.46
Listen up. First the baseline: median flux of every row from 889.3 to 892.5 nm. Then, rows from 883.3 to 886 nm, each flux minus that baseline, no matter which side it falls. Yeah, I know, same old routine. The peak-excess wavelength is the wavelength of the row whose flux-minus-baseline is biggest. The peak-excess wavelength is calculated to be 883.5 nm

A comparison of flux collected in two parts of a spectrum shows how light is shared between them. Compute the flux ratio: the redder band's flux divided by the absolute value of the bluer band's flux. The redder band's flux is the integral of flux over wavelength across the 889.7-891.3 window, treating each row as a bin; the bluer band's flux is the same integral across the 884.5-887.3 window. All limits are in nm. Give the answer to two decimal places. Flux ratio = 0.56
